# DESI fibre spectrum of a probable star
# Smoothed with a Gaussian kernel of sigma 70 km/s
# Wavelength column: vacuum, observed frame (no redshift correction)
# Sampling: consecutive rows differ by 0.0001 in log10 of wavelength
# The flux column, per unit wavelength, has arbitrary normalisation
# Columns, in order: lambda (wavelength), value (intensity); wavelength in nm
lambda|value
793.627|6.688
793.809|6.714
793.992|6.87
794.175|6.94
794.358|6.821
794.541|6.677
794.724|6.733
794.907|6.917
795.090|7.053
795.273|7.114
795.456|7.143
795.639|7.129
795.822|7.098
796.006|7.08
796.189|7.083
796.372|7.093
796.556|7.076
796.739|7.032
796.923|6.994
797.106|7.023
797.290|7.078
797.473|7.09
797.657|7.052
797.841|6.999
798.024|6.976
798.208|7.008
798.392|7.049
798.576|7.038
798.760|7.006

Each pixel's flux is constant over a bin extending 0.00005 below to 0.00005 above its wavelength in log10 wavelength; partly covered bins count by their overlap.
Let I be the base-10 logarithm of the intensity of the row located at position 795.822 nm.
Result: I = 0.851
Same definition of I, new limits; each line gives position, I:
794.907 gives 0.840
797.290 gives 0.850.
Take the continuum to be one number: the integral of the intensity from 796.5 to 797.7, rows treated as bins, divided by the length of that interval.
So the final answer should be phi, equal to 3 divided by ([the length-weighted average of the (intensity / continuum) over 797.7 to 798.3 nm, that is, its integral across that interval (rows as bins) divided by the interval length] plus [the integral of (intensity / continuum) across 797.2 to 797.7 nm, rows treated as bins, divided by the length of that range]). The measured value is 1.50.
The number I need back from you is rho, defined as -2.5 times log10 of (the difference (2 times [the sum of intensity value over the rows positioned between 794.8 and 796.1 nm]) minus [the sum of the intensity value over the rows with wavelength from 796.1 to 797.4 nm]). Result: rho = -4.24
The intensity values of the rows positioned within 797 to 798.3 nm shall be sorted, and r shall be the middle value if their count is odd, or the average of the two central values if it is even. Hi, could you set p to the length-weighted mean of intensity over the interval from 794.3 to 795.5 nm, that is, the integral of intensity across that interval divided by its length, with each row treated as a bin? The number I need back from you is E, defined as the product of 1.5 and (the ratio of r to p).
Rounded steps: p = 6.92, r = 7.02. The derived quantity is 1.52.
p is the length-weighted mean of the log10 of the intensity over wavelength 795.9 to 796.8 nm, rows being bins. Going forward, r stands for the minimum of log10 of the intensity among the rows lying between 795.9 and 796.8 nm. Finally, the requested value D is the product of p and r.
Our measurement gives 0.720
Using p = 0.849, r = 0.847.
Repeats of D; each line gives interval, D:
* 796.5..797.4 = 0.716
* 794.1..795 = 0.687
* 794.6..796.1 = 0.701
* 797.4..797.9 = 0.716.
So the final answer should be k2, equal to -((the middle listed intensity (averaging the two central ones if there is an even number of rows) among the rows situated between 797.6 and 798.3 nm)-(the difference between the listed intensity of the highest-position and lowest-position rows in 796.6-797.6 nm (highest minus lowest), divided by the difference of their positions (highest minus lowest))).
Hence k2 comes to -6.92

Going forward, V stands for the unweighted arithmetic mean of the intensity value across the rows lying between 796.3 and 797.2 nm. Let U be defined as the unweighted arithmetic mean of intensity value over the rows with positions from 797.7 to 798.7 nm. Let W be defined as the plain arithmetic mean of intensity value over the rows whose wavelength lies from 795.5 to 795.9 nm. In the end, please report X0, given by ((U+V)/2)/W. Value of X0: 0.99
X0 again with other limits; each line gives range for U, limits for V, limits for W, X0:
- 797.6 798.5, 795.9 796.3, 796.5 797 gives 1.00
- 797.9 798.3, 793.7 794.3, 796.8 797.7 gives 0.98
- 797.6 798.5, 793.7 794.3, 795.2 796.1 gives 0.97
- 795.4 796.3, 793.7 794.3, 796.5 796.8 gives 0.99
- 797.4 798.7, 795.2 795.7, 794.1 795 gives 1.04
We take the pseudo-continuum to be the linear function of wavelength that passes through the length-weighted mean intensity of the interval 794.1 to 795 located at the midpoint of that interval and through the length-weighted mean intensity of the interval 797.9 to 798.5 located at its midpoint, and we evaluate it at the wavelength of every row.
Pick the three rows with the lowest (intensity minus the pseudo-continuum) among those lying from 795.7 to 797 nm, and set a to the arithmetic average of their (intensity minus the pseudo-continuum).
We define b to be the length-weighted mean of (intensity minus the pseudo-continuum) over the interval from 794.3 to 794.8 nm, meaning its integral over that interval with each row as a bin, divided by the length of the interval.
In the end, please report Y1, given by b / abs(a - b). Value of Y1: -0.43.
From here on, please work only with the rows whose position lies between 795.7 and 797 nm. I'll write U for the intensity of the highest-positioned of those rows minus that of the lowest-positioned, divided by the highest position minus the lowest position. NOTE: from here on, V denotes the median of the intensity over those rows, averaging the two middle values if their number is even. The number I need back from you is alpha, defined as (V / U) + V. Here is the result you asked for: -68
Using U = -0.09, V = 7.08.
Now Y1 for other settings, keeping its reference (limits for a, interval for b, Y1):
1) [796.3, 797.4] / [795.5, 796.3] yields 1.52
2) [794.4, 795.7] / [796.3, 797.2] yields 0.69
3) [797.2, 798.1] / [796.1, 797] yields 1.13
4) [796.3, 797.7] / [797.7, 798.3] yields -0.04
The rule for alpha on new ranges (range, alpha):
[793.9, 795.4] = 43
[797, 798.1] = -130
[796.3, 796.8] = -35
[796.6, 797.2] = -279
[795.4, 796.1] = -55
